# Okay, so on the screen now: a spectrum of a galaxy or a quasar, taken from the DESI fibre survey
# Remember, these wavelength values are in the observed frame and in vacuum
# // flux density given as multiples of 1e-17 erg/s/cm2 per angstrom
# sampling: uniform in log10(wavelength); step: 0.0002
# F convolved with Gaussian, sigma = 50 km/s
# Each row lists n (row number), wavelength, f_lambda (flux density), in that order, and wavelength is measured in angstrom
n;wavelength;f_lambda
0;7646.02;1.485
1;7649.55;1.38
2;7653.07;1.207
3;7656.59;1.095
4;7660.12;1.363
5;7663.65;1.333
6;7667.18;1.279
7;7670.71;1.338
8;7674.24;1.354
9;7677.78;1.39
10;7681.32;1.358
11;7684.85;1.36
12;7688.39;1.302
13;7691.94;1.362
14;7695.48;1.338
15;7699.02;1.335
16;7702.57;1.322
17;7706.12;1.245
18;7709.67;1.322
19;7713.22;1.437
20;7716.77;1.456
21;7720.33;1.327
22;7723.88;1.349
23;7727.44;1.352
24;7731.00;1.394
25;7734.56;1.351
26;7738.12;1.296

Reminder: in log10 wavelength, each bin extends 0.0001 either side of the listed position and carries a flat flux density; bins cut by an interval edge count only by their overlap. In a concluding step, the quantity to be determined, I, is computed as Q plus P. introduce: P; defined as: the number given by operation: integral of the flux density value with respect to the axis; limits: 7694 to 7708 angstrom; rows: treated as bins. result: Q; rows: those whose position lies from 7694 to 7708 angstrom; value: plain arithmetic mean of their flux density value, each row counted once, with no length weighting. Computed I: 19.6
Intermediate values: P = 18.3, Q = 1.31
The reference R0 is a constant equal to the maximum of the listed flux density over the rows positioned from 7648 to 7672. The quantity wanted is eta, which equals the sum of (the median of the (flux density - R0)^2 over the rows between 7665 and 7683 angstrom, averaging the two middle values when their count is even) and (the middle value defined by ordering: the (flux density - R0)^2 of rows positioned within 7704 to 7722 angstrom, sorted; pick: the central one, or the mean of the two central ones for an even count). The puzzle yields 0.0040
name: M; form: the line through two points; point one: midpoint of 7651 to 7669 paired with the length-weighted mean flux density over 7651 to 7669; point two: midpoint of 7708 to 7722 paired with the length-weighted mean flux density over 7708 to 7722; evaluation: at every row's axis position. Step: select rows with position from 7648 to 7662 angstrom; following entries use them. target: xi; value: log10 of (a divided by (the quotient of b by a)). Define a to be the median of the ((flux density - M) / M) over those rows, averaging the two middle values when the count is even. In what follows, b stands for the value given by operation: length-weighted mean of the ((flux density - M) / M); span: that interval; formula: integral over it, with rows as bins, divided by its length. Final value -1.16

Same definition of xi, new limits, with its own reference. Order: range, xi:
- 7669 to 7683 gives -1.38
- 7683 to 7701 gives -3.04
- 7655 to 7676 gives -0.96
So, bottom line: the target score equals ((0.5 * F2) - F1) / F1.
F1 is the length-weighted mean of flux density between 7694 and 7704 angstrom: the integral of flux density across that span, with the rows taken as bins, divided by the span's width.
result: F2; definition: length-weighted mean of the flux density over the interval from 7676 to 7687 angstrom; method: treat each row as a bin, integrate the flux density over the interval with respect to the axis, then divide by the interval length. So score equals -0.487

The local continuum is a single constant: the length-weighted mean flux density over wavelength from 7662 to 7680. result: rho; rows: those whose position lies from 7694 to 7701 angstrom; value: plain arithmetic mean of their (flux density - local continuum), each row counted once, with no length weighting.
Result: 0.00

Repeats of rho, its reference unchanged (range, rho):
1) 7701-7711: -0.04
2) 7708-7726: 0.04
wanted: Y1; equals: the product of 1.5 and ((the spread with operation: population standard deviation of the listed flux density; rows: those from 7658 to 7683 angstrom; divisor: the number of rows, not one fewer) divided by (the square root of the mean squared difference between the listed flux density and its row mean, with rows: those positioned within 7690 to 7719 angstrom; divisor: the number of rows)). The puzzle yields 0.8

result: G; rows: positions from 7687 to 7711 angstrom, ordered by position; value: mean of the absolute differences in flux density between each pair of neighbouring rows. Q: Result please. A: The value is 0.042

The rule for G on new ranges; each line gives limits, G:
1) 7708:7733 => 0.055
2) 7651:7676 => 0.090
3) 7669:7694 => 0.034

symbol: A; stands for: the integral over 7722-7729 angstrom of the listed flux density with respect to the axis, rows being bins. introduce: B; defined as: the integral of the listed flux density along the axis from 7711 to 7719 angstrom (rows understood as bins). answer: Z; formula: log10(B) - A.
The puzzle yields -8.4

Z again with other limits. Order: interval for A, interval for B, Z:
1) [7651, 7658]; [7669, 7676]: -7.2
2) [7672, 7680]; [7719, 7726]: -10.0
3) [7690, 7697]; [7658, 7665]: -8.5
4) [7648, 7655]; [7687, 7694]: -8.0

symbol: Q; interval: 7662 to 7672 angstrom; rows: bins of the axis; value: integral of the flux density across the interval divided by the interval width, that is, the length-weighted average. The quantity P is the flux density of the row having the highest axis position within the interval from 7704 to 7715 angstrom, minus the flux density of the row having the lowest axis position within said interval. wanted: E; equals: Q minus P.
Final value 1.12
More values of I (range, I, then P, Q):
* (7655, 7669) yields 19.0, 17.8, 1.27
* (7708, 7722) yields 20.8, 19.4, 1.39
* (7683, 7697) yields 20.1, 18.8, 1.34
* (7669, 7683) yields 20.4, 19.0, 1.36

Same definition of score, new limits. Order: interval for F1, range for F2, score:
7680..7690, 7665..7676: -0.506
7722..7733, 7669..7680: -0.502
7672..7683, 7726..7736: -0.500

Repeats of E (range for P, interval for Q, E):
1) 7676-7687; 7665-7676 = 1.35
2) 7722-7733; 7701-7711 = 1.25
